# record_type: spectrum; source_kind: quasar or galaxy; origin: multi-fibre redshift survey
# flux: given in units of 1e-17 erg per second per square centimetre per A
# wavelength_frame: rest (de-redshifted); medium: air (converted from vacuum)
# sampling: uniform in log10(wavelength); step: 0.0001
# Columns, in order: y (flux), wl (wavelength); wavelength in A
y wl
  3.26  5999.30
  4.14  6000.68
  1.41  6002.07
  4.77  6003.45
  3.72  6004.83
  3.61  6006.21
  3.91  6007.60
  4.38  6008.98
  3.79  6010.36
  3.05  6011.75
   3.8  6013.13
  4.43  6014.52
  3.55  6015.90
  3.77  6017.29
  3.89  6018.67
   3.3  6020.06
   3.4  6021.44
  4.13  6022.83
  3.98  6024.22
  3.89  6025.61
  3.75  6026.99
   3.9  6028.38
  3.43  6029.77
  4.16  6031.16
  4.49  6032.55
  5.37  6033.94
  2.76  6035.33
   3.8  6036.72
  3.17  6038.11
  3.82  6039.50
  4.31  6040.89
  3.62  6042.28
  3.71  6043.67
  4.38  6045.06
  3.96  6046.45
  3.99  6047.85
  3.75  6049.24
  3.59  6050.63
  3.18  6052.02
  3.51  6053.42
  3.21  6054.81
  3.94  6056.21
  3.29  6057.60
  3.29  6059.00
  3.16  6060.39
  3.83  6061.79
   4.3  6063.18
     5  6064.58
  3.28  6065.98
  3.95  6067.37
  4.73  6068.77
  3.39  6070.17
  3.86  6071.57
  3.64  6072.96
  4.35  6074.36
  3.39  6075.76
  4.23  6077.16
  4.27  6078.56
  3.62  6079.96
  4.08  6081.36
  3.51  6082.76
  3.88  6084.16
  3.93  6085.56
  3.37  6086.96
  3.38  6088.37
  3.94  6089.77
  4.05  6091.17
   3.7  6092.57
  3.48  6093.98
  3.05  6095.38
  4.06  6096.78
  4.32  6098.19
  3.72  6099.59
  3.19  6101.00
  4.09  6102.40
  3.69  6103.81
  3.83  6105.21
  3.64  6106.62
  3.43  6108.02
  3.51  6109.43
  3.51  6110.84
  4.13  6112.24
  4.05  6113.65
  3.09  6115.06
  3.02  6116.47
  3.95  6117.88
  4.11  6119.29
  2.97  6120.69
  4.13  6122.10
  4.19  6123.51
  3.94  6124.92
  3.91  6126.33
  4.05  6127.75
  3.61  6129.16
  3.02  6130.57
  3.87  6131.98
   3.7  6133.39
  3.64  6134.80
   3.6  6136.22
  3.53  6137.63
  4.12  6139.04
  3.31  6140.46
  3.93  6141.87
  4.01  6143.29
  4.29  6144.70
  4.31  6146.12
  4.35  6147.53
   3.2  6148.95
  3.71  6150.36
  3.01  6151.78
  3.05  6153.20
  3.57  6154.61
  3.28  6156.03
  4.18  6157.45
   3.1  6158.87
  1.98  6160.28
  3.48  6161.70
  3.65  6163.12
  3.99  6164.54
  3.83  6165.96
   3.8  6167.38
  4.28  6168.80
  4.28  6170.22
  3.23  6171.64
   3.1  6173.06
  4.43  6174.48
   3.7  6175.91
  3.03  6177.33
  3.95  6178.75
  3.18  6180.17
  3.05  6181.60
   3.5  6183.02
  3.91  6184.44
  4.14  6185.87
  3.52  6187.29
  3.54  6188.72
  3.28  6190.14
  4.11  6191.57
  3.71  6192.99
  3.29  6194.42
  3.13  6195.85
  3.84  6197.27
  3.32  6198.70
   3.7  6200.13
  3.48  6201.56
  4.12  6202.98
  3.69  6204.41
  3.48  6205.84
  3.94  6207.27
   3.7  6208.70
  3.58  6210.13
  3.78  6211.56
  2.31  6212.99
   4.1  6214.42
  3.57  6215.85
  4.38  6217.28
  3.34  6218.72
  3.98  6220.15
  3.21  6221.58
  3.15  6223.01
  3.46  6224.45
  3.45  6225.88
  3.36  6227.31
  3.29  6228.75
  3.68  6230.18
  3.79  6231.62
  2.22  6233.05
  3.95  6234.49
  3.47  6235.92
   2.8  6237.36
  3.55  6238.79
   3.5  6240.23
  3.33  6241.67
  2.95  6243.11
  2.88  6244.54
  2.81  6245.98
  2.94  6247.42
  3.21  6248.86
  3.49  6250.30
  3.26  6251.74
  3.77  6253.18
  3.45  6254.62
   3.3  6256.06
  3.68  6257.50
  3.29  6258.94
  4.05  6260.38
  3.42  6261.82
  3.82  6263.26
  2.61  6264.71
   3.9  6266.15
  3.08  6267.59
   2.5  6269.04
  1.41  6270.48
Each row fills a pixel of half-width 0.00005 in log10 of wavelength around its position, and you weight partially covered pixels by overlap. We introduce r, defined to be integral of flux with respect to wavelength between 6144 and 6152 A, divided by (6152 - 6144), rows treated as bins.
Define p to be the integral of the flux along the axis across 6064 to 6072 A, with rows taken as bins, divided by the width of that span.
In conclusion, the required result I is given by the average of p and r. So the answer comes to 3.9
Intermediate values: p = 4.02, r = 3.9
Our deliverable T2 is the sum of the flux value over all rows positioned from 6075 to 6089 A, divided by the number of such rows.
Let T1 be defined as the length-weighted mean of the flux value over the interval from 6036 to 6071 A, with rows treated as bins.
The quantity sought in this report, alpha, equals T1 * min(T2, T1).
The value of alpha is 14.2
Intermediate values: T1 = 3.8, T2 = 3.77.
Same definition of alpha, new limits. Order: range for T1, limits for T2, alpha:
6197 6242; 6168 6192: 12.3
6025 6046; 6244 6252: 12.1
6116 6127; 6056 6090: 14.4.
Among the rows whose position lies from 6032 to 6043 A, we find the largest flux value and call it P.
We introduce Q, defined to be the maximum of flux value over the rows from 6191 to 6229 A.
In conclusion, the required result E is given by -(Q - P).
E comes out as 1.0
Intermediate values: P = 5.37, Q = 4.38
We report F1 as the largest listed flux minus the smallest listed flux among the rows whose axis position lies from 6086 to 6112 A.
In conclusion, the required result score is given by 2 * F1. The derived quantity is 2.5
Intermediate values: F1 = 1.27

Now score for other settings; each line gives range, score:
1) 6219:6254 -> 3.5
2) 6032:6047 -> 5.2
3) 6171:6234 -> 4.4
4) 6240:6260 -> 1.9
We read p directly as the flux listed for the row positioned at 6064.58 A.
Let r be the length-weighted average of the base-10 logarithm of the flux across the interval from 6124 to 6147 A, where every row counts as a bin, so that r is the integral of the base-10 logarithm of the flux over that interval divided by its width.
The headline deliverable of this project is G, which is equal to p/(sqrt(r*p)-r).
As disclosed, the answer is 4.45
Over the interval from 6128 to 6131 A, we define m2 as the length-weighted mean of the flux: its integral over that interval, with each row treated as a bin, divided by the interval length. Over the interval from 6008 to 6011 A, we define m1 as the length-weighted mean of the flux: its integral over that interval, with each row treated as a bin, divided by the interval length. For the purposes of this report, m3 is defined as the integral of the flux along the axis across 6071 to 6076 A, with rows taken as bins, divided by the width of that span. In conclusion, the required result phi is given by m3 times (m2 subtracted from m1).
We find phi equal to 2.4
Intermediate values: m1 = 4.08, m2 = 3.46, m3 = 3.85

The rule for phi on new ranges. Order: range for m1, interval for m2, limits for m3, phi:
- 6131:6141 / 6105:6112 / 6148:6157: 0.2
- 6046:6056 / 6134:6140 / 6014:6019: -0.4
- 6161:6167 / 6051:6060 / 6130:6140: 1.2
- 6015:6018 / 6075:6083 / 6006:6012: -0.6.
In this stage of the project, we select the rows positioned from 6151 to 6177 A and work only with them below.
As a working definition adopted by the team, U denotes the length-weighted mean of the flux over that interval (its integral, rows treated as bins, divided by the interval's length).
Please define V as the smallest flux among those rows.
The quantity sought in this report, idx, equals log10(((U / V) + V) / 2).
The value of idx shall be 0.275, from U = 3.54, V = 1.98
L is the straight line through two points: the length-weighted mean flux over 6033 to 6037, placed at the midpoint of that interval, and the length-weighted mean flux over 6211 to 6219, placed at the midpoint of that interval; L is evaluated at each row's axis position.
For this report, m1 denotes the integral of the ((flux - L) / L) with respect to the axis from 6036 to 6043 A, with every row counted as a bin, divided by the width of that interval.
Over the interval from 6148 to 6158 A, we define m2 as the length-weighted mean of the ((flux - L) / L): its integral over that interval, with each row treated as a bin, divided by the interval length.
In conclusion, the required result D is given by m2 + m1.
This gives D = -0.15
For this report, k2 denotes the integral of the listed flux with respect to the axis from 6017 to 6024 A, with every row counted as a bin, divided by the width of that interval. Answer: 3.71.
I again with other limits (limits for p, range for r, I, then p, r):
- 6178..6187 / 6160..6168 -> 3.6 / 3.62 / 3.5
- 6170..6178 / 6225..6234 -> 3.5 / 3.59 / 3.3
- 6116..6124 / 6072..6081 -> 3.8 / 3.74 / 3.9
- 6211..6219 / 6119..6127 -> 3.7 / 3.59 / 3.9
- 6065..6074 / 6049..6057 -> 3.7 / 3.87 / 3.5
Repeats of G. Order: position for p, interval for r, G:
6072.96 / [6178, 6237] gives 4.21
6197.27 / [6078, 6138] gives 4.23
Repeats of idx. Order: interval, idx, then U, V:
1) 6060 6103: 0.333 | 3.83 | 3.05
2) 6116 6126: 0.327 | 3.78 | 2.97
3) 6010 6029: 0.331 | 3.76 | 3.05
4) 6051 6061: 0.325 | 3.38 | 3.16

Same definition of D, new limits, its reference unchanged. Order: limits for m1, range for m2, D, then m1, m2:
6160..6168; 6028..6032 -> -0.10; -0.049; -0.05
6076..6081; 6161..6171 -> 0.07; 0.016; 0.05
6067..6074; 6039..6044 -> -0.03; -0.001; -0.03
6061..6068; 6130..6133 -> -0.05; 0.027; -0.08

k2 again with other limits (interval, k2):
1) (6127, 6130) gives 3.79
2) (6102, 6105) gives 3.86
